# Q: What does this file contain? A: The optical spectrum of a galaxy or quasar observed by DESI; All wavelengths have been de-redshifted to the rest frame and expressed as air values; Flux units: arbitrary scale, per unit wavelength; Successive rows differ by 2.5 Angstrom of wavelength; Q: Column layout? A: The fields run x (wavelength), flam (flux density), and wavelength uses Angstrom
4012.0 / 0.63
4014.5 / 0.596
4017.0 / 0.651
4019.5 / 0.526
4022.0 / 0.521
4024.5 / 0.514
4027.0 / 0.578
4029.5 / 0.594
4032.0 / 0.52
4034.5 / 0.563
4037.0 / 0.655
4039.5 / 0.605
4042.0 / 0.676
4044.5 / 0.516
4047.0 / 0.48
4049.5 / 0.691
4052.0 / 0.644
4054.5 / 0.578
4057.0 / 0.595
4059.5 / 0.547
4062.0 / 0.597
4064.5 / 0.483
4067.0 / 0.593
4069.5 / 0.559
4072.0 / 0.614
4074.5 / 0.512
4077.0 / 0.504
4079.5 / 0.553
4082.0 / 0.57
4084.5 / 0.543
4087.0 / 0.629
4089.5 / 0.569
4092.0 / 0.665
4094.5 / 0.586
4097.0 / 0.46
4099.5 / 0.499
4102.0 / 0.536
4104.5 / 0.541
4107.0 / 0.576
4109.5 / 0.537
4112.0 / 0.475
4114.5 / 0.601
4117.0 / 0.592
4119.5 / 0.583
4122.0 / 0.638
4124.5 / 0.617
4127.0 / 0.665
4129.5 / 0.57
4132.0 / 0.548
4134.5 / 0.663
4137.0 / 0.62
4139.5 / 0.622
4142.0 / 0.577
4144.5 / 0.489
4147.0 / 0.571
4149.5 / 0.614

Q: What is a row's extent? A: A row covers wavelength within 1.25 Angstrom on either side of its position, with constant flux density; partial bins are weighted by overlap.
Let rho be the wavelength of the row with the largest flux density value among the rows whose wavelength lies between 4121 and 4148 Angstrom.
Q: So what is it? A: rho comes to 4127.0 Angstrom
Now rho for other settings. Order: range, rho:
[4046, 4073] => 4049.5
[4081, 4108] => 4092.0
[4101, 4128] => 4127.0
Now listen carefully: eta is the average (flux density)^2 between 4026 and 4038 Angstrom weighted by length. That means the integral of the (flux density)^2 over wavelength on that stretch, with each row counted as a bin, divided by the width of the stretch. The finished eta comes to 0.34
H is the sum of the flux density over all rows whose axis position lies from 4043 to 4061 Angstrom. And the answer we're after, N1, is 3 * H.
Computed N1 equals 12.2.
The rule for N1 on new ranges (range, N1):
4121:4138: 13.0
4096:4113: 10.9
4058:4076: 11.7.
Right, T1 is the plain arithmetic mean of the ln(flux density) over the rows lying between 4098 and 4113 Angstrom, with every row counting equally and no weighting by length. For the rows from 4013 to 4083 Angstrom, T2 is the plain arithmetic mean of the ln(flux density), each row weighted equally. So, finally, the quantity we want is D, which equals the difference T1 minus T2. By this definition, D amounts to -0.080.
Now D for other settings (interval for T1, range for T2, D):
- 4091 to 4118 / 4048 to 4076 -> -0.056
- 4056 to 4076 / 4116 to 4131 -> -0.084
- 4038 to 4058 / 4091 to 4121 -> 0.074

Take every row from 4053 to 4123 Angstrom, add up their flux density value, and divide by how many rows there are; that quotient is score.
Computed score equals 0.562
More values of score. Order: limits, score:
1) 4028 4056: 0.593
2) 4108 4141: 0.595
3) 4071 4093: 0.573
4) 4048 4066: 0.591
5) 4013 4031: 0.569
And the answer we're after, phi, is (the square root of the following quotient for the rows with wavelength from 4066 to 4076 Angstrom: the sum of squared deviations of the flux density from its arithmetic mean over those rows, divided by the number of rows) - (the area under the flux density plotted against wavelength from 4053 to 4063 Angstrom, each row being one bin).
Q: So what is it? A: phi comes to -5.77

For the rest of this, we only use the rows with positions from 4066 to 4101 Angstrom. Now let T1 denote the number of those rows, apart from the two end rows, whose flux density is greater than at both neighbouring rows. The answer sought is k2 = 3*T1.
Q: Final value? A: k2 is 12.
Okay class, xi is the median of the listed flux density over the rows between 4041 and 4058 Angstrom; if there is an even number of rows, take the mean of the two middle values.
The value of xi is 0.595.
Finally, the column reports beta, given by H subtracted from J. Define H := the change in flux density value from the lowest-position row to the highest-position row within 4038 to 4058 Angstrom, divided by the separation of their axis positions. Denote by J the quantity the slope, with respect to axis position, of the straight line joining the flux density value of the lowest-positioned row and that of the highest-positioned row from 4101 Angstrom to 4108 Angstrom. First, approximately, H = -0.001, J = 0.008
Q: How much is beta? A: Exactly 0.009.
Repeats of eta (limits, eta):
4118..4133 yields 0.37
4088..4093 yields 0.38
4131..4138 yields 0.38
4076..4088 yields 0.31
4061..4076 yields 0.31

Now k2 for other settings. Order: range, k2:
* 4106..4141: 12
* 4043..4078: 15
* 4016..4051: 9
